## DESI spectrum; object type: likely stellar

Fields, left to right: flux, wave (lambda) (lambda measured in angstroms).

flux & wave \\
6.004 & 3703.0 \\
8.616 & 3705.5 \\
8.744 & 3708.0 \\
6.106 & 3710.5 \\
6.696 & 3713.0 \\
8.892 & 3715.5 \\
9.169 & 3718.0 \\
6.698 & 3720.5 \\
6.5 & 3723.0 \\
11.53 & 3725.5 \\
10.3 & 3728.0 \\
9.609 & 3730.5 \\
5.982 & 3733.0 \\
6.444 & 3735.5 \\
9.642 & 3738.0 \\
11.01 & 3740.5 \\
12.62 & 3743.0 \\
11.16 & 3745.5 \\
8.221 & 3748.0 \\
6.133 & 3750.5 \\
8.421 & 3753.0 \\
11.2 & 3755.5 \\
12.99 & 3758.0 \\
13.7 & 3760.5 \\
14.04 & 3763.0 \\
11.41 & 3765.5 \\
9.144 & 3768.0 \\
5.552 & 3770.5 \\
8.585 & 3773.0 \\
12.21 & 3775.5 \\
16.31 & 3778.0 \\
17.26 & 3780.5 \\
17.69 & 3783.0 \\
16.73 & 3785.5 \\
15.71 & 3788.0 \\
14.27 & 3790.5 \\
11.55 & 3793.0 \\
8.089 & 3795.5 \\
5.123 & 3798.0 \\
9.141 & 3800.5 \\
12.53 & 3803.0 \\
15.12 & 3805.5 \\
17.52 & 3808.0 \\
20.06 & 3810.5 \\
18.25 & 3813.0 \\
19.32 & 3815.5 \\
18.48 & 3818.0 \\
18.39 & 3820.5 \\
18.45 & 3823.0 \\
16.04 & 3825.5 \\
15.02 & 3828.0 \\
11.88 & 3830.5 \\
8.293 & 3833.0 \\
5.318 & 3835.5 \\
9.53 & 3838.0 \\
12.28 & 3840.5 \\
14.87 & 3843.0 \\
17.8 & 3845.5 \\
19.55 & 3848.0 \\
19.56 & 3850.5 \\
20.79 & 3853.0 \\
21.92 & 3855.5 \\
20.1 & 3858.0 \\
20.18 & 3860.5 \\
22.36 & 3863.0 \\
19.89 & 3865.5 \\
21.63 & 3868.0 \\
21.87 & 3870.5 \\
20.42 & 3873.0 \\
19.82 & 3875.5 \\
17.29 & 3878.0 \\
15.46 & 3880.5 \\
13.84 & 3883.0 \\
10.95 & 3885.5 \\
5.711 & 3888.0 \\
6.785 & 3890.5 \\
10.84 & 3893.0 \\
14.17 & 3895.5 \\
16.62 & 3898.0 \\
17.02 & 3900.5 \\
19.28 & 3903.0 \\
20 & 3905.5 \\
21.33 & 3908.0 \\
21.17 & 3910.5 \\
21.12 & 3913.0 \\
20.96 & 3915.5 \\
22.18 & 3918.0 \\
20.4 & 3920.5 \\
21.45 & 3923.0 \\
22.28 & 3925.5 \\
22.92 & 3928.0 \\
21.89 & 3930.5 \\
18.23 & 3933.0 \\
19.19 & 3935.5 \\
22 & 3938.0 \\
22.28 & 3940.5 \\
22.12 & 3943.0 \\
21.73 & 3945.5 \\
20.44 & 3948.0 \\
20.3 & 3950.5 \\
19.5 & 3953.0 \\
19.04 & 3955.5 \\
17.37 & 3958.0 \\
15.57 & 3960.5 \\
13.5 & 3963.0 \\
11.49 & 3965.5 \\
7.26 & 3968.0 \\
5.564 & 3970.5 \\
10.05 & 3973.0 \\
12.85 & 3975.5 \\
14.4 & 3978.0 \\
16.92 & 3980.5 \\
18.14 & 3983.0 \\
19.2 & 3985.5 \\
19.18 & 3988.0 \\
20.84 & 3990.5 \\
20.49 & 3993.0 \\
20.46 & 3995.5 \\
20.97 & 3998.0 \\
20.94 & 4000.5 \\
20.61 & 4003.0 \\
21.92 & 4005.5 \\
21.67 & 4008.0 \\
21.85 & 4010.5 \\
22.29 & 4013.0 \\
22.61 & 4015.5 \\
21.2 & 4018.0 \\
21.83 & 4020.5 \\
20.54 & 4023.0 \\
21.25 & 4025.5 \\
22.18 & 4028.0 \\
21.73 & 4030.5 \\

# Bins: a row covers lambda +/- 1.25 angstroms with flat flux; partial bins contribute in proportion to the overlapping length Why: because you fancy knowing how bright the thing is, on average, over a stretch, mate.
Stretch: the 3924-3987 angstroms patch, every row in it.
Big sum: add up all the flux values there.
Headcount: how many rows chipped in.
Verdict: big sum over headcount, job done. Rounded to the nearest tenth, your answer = 17.4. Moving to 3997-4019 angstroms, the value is 21.6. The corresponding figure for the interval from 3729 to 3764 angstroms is 10.1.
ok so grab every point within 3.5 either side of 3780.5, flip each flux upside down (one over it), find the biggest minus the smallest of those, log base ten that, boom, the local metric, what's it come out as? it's -2.3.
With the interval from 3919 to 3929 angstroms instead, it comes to -2.3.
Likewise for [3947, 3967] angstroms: -1.4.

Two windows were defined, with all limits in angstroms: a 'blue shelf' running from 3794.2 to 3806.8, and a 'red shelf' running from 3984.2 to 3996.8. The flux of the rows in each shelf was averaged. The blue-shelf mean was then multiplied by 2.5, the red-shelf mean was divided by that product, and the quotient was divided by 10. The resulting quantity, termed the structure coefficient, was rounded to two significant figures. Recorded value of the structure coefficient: 0.080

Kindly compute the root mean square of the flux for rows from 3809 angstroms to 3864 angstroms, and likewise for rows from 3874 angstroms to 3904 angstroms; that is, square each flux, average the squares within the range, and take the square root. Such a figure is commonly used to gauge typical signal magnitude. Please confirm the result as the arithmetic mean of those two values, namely 16.0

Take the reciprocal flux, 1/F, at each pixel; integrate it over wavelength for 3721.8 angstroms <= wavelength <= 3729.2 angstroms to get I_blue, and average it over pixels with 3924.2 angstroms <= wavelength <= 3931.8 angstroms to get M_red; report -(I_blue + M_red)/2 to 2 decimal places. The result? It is -0.44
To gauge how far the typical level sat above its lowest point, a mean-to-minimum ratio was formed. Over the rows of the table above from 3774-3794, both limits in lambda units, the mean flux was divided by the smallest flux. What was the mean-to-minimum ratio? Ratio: 1.3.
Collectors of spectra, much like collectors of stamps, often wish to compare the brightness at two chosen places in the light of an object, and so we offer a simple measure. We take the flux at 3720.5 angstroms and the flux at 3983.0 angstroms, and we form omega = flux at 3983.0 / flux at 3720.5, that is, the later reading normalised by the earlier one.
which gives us 2.7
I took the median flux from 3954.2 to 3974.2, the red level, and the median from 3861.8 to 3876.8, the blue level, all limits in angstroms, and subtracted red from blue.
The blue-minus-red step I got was 8.5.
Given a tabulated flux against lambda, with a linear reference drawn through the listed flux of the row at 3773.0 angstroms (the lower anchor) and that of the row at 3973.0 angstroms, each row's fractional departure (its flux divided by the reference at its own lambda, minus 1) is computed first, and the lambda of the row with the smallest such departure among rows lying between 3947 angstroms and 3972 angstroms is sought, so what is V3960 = 3970.5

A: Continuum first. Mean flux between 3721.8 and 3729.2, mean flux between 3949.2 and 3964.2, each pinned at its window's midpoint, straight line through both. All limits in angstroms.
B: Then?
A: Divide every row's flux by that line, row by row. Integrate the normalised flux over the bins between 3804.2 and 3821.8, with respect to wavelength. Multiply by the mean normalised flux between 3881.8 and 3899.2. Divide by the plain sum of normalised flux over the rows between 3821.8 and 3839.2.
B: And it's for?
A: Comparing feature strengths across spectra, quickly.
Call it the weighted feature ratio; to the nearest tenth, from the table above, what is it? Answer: 2.9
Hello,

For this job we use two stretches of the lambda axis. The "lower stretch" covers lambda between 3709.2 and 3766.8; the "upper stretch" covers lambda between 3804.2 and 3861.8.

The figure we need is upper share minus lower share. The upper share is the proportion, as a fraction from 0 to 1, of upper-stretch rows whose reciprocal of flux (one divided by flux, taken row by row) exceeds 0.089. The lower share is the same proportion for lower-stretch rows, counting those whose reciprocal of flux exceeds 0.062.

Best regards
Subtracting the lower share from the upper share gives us -0.87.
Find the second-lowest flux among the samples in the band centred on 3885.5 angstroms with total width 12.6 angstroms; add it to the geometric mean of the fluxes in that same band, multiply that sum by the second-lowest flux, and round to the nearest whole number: 113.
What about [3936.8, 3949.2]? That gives 944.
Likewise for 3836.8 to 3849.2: 327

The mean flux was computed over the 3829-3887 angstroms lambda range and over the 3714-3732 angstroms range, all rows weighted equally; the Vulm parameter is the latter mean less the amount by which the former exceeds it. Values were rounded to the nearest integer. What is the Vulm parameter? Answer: 1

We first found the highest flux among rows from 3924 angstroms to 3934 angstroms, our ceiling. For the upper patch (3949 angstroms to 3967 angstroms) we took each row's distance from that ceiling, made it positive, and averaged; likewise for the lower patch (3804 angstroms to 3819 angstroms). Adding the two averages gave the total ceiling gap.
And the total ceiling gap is 11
